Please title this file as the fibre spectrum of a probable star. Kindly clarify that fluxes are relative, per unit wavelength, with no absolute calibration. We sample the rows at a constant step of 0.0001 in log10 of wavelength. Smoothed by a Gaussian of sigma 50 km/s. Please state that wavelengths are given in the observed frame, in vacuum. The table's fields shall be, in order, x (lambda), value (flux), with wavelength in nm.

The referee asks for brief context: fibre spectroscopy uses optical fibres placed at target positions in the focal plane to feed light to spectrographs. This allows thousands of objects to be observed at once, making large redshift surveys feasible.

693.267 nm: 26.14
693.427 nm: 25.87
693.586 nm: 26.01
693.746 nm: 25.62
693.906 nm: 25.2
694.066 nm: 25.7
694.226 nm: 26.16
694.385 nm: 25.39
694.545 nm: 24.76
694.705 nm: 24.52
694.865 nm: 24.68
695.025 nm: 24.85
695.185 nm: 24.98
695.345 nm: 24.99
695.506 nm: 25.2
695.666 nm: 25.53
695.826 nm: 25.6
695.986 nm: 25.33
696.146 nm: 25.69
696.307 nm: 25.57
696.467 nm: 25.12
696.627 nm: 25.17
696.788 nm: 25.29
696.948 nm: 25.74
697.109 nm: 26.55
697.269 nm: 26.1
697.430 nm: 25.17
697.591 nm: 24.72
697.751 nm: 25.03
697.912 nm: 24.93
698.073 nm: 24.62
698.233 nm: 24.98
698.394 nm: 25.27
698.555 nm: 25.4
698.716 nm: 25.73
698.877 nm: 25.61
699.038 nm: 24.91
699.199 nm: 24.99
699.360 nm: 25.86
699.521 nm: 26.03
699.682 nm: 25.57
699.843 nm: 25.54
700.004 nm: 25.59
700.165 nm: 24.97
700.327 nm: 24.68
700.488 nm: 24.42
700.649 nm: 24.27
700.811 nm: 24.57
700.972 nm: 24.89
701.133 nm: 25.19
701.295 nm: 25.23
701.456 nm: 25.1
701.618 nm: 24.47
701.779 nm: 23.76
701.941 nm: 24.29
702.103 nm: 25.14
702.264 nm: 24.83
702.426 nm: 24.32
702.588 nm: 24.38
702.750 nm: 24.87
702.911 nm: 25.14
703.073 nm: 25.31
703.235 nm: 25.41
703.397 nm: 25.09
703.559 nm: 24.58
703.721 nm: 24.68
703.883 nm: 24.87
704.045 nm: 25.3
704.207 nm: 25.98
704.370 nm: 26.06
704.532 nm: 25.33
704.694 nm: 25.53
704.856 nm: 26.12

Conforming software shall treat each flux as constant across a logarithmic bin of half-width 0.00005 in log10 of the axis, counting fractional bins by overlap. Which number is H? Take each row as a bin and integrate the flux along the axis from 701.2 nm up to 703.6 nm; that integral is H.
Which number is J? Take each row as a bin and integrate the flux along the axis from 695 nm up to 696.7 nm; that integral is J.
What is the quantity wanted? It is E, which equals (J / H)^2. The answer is 0.5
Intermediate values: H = 60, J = 43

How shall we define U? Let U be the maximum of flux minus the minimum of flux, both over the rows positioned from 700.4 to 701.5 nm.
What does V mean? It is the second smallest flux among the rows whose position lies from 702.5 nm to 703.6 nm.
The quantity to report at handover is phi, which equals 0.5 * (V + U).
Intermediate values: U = 1.0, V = 24.58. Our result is 12.8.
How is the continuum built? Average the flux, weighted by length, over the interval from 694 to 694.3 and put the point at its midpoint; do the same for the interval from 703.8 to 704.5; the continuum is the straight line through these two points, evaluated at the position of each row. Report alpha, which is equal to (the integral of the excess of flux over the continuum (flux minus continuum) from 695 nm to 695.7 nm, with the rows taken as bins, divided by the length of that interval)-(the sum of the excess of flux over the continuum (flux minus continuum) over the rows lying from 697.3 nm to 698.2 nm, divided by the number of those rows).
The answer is 0.1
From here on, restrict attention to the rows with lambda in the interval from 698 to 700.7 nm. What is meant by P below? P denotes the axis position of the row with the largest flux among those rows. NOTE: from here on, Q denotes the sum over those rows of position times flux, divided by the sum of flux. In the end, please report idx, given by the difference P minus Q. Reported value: 0.16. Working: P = 699.521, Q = 699.36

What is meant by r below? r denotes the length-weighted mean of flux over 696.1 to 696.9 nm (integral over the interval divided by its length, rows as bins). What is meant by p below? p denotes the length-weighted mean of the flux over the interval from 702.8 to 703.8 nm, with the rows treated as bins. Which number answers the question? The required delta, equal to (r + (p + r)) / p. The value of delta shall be 3.03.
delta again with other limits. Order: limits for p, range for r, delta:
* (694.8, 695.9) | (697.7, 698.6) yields 2.99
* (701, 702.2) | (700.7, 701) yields 2.99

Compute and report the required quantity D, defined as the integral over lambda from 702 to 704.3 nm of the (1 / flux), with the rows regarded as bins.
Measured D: 0.09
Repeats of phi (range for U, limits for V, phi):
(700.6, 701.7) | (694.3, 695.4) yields 12.8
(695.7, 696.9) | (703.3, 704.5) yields 12.6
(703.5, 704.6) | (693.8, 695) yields 13.1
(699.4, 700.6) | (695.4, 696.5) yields 13.4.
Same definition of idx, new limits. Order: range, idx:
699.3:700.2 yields -0.24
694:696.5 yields -1.04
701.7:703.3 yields 0.72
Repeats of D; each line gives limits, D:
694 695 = 0.04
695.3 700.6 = 0.21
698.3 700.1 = 0.07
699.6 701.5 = 0.08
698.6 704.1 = 0.22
